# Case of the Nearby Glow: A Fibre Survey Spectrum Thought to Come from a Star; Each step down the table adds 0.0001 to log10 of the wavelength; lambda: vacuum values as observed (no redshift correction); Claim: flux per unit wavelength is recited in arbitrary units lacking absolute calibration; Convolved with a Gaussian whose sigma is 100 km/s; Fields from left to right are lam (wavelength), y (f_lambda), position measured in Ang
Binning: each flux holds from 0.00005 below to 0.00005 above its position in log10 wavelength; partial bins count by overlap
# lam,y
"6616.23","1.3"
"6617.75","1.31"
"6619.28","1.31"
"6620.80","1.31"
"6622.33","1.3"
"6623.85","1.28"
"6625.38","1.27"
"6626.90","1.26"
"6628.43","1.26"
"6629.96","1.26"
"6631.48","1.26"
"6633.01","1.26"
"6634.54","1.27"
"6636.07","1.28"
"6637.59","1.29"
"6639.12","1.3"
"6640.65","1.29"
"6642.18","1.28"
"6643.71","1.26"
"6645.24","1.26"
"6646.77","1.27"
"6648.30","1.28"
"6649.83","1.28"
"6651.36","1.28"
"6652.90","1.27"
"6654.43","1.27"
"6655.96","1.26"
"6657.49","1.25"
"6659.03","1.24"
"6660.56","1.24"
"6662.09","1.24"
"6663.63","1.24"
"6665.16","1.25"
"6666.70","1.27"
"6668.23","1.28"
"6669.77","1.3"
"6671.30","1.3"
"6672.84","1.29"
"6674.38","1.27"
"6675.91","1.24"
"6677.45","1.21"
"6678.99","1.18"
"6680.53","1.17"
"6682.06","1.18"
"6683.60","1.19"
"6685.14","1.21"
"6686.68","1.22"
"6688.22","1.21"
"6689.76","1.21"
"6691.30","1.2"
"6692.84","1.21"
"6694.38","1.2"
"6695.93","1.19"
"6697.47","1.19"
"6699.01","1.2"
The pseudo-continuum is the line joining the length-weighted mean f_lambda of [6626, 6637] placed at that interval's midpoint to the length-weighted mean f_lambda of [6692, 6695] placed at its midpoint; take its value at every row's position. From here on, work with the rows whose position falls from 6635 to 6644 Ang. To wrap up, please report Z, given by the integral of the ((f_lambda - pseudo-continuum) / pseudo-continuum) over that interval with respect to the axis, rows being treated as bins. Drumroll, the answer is 0.19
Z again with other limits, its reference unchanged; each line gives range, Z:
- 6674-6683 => -0.11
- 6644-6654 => 0.19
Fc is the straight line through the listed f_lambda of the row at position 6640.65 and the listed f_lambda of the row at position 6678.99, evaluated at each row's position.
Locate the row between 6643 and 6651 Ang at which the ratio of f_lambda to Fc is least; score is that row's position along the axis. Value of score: 6643.71 Ang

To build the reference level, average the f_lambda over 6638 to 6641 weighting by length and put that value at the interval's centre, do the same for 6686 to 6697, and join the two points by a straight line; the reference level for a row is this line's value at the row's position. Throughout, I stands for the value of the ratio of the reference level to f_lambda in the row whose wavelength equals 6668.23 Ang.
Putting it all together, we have 0.97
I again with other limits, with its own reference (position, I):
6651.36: 1.00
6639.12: 1.00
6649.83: 1.00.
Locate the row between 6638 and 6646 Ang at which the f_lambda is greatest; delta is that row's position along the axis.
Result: 6639.12 Ang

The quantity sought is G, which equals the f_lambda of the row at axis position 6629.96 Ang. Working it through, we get 1.26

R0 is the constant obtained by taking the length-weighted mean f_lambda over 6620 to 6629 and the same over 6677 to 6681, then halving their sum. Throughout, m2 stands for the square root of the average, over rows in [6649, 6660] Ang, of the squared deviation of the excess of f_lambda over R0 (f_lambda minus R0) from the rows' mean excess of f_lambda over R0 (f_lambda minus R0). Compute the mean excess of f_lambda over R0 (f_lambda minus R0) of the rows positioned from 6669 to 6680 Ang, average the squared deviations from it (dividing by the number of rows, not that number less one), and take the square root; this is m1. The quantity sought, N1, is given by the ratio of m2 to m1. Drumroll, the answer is 0.32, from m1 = 0.044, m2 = 0.014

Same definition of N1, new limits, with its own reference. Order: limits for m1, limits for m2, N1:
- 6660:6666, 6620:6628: 4.28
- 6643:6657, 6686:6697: 1.11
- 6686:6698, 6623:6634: 0.73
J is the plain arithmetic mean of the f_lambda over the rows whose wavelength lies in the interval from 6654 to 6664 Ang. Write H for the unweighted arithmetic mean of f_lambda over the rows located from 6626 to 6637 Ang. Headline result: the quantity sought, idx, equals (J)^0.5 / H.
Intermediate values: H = 1.26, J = 1.249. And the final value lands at 0.884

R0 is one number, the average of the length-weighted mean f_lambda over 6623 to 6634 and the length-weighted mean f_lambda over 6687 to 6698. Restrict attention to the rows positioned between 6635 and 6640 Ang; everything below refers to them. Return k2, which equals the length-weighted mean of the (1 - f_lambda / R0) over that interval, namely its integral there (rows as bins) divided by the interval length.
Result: -0.045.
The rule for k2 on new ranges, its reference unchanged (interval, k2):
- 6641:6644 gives -0.033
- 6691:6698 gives 0.029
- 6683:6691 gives 0.021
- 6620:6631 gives -0.035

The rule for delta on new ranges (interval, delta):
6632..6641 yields 6639.12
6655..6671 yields 6669.77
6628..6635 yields 6634.54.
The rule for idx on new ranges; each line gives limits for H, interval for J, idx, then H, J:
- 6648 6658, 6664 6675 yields 0.891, 1.27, 1.280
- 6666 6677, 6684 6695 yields 0.860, 1.28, 1.209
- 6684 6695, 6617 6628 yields 0.940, 1.21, 1.291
